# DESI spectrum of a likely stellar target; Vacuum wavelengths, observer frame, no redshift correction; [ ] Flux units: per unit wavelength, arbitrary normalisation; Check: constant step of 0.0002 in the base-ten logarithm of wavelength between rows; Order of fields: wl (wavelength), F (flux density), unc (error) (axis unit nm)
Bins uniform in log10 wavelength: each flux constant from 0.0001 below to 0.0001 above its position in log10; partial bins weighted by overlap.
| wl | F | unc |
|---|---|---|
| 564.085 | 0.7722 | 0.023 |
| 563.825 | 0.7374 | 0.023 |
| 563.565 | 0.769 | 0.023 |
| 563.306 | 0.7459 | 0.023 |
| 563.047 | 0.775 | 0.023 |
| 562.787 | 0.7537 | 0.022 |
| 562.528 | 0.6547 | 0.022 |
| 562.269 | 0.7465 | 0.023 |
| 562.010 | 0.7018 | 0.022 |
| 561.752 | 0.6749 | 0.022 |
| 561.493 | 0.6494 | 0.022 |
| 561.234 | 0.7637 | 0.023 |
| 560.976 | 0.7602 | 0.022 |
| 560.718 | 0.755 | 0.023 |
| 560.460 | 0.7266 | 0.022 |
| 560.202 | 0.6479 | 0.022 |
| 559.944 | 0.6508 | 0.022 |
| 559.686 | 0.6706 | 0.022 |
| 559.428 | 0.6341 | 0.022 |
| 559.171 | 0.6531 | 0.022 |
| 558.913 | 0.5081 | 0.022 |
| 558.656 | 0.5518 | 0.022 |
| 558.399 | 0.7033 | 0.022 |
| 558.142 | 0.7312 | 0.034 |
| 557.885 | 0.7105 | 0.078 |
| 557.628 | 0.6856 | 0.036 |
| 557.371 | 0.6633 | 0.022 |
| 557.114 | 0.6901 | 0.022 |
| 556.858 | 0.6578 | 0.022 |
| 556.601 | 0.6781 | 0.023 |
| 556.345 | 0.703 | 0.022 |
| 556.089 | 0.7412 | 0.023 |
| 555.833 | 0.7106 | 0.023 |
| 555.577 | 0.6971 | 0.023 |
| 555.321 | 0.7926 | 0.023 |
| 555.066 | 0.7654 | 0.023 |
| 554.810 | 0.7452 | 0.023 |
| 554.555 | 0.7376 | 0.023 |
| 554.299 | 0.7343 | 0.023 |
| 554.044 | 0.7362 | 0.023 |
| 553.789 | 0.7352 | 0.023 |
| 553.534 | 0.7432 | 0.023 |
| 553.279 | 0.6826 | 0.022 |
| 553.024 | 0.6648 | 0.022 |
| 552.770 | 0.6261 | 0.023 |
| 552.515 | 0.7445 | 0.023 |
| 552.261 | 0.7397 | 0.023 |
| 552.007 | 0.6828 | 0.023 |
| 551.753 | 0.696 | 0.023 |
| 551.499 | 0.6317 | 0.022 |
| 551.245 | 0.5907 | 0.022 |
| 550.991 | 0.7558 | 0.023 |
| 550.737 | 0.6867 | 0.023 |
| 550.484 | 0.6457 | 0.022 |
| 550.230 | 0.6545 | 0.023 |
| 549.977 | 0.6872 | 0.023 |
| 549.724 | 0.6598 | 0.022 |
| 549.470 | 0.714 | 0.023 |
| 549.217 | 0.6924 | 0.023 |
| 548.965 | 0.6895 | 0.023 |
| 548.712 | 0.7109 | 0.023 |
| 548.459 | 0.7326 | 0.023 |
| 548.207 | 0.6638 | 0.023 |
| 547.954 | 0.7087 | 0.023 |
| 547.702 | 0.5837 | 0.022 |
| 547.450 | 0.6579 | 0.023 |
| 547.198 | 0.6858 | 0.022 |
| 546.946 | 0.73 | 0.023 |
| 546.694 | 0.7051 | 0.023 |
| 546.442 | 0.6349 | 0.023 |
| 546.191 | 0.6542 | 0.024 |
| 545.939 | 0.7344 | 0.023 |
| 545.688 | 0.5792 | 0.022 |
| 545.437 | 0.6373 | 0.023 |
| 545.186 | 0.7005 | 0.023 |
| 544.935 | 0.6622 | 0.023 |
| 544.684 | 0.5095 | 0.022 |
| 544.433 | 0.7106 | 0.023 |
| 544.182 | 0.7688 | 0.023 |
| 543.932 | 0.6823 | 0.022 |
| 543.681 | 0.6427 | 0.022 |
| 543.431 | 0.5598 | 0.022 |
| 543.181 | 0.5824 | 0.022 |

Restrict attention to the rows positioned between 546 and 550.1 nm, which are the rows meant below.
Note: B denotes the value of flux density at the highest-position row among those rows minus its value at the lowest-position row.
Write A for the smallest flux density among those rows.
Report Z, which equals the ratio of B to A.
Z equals 0.06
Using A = 0.5837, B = 0.03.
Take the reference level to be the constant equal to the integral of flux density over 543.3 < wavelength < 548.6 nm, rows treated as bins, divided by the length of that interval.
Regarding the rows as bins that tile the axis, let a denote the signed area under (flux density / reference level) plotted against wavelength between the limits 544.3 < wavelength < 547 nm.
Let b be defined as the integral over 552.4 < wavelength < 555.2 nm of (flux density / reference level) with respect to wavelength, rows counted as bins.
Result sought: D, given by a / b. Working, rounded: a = 2.68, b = 3.03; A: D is 0.88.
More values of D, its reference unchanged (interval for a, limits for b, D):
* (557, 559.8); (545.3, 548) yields 1.02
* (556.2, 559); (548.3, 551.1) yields 0.96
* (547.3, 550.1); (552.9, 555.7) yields 0.93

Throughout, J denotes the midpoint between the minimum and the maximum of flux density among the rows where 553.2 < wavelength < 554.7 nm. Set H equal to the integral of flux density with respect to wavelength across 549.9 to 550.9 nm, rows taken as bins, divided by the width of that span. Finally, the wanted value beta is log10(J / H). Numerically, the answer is 0.026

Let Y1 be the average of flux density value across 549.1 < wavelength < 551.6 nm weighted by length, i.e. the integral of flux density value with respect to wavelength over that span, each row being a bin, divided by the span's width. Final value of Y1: 0.67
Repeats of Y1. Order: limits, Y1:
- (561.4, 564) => 0.72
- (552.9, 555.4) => 0.73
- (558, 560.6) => 0.65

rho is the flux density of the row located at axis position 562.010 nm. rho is 0.7018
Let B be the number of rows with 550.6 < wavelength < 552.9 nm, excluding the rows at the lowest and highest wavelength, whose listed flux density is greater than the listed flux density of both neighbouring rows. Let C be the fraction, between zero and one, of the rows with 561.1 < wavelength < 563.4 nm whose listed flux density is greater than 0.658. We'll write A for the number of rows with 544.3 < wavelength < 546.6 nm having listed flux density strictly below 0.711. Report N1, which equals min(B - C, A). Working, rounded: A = 8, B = 3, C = 0.78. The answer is 2.22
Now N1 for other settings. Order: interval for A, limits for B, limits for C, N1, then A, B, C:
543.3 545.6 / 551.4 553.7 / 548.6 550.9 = 1.22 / 8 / 2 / 0.78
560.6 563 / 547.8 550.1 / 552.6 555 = 1.11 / 4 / 2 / 0.89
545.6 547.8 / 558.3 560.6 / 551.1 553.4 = 1.33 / 7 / 2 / 0.67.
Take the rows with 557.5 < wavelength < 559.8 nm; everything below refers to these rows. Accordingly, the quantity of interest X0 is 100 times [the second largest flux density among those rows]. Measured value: 71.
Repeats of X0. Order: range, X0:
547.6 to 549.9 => 71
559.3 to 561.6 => 76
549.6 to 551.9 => 70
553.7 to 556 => 77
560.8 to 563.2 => 76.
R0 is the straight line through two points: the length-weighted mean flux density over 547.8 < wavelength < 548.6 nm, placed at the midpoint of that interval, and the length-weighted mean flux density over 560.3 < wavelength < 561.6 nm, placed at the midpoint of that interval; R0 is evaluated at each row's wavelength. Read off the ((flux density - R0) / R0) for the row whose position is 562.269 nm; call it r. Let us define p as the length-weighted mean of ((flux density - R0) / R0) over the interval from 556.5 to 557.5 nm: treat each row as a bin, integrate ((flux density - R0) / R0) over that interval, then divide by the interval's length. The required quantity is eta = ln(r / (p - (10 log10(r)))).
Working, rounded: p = -0.07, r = 0.017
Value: -6.9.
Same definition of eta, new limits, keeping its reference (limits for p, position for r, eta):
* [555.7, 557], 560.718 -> -6.1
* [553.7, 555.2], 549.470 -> -6.8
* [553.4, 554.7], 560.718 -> -6.1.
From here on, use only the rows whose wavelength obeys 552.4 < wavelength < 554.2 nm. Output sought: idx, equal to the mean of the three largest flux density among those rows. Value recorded 0.74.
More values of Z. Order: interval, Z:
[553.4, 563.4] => 0.01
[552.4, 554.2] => -0.01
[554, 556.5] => -0.05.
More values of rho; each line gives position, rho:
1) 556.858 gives 0.6578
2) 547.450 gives 0.6579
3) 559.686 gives 0.6706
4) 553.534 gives 0.7432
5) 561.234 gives 0.7637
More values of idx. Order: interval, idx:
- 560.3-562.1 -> 0.76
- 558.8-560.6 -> 0.68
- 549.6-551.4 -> 0.71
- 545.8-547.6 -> 0.72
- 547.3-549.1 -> 0.72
